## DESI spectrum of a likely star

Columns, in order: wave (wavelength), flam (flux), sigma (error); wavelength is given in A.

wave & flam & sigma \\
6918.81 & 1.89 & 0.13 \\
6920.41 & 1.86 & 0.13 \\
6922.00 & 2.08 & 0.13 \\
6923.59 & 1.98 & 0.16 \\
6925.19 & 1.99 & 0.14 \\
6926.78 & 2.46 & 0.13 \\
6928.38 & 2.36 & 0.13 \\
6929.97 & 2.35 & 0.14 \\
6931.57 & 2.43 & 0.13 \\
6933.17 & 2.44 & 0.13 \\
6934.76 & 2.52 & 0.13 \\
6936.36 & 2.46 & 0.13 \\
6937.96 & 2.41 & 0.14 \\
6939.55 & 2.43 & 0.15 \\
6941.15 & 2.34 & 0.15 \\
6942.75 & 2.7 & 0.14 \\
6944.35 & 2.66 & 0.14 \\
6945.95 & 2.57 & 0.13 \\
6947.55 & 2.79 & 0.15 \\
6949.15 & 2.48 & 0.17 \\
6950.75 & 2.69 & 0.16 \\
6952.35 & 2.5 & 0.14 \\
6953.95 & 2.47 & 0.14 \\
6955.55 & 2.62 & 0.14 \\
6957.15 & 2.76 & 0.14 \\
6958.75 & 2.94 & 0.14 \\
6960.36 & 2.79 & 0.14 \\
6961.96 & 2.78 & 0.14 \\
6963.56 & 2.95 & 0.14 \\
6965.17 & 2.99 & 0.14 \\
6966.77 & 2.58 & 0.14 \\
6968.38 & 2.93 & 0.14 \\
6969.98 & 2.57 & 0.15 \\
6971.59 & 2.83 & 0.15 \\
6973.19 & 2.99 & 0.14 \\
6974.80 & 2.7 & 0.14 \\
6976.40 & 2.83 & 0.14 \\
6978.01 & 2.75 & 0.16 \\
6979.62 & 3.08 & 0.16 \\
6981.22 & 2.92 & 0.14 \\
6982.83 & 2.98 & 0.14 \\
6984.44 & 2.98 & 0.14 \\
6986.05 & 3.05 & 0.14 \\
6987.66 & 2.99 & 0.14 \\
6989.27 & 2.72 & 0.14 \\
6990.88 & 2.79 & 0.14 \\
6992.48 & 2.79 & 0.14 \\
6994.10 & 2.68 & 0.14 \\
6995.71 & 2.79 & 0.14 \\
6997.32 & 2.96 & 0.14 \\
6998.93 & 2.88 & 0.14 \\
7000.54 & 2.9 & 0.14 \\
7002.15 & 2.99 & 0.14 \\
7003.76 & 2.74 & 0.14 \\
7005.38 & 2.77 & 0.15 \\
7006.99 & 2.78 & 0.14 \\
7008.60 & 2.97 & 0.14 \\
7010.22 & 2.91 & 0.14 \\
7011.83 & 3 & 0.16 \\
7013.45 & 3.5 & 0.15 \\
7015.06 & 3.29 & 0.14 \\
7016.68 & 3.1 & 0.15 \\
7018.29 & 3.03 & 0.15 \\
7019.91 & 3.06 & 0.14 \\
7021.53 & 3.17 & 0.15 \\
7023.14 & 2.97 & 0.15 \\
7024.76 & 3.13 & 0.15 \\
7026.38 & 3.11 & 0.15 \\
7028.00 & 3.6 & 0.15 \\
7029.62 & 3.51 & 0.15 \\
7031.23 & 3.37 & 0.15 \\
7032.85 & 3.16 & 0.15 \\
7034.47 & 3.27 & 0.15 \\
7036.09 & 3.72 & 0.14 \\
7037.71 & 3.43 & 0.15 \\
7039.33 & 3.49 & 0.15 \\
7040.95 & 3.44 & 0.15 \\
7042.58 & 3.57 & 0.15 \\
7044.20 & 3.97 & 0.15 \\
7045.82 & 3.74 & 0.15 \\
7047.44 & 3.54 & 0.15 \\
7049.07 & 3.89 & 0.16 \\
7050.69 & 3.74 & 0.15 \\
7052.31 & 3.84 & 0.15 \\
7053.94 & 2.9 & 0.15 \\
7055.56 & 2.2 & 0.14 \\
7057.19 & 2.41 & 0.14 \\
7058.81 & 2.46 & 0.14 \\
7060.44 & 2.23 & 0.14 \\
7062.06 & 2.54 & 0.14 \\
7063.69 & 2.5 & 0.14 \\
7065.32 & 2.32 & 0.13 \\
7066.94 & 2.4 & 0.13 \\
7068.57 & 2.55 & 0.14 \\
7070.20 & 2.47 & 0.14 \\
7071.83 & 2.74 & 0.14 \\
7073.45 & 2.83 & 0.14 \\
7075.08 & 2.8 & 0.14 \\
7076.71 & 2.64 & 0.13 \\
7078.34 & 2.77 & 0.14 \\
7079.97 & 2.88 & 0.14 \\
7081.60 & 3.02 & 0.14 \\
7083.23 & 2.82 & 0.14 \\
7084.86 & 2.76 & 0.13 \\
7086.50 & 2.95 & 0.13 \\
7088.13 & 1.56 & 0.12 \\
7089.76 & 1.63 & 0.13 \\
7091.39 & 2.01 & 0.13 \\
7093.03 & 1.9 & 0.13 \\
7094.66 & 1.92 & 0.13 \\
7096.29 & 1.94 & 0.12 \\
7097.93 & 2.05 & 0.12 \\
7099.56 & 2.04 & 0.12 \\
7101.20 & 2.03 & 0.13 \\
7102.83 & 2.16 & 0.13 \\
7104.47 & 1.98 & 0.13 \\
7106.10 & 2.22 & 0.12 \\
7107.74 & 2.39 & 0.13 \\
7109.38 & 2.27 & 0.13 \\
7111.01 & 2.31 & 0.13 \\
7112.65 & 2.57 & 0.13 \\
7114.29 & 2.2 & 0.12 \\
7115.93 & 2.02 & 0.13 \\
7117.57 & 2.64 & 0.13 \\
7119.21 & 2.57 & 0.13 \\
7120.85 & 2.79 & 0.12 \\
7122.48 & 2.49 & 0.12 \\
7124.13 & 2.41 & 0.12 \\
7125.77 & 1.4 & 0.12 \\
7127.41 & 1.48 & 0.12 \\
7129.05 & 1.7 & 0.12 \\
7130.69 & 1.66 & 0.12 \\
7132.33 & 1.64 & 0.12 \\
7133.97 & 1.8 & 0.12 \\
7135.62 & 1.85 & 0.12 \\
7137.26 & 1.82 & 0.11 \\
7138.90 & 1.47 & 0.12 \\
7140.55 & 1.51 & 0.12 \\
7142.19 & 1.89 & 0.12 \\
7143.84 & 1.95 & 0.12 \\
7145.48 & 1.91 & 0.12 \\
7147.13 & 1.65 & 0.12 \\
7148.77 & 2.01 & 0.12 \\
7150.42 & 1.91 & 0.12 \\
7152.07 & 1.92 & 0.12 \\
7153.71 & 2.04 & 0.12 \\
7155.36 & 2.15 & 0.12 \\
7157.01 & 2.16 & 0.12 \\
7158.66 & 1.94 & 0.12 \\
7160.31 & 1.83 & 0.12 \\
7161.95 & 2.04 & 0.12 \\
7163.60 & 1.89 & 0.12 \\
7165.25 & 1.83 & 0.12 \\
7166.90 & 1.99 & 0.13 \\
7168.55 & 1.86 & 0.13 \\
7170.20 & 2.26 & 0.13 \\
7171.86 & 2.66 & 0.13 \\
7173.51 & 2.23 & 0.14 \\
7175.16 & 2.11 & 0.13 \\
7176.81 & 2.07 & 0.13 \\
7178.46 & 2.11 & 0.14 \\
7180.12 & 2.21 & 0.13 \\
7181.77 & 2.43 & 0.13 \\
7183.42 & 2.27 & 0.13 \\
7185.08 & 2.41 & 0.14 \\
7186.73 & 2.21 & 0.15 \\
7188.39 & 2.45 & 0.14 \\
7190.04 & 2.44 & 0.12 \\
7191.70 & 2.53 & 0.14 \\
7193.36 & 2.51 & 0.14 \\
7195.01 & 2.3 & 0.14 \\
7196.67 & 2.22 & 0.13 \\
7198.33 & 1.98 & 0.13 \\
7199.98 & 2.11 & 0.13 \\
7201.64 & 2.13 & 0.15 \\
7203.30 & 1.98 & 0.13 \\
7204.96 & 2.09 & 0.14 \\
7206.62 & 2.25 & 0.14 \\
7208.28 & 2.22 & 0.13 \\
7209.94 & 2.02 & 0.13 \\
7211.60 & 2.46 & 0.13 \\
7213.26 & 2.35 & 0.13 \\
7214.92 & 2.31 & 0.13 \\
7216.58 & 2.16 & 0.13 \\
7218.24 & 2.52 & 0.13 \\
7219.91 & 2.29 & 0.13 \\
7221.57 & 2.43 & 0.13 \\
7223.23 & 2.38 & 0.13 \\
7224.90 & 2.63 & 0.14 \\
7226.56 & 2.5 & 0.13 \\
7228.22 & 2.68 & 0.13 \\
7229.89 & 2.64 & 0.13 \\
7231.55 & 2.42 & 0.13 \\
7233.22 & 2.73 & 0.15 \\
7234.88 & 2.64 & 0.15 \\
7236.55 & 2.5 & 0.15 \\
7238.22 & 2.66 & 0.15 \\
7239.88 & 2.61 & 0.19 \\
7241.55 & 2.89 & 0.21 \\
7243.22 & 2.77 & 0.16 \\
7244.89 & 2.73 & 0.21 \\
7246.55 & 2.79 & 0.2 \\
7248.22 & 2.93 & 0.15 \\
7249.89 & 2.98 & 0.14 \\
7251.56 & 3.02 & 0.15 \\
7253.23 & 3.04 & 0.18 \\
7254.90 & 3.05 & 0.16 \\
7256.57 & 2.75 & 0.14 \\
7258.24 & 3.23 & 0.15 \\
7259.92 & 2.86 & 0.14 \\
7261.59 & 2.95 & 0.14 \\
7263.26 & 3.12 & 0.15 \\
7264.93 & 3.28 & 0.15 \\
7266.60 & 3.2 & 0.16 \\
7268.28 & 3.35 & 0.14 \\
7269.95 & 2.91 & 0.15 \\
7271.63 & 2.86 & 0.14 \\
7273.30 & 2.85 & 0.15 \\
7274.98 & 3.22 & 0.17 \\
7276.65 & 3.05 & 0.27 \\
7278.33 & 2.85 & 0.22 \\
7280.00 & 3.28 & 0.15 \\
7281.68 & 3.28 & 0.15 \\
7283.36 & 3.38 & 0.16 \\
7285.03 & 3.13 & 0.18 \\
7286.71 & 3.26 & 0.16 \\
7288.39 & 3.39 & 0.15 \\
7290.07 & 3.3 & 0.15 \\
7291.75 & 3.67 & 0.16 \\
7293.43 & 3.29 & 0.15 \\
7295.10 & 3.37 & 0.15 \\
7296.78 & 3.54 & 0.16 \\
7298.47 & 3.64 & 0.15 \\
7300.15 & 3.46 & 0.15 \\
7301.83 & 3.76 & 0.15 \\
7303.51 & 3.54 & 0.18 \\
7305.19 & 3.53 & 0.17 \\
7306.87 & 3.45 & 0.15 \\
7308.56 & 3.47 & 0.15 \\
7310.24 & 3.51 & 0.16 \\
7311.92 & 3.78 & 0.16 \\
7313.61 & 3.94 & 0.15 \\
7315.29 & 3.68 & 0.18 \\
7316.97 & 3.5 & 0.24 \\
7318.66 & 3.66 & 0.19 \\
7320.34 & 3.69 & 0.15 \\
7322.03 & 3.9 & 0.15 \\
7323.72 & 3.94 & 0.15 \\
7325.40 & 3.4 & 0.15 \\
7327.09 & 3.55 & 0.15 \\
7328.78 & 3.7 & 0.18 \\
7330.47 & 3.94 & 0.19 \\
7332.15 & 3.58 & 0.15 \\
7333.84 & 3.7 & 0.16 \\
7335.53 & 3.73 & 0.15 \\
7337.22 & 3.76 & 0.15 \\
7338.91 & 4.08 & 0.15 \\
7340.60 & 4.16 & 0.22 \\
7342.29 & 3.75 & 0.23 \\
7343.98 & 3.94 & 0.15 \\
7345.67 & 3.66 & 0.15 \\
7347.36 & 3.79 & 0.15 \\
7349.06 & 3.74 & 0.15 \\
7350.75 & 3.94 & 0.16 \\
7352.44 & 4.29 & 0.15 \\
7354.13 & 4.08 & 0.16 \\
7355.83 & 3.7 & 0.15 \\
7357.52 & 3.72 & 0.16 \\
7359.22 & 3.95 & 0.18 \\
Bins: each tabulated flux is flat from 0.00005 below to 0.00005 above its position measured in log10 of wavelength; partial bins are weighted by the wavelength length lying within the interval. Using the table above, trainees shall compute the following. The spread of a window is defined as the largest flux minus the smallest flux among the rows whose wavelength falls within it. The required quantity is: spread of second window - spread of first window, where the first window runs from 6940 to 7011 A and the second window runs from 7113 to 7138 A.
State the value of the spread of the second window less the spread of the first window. 0.65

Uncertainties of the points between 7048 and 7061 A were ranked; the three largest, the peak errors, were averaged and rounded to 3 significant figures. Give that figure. 0.153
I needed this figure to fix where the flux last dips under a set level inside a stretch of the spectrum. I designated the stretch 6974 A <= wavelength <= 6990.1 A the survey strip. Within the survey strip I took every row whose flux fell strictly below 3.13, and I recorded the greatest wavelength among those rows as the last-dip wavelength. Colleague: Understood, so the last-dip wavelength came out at 6989.27 A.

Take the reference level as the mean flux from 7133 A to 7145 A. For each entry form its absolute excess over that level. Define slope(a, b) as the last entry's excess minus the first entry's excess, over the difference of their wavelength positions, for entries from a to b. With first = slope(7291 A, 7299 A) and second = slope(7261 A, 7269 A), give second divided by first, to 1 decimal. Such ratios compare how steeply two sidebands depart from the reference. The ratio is -13.4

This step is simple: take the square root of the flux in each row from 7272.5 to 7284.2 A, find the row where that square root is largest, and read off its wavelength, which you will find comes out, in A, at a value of 7283.36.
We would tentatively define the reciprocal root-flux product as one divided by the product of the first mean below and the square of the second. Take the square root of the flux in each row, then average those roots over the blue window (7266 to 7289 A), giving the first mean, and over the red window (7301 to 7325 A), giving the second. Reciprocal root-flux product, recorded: 0.15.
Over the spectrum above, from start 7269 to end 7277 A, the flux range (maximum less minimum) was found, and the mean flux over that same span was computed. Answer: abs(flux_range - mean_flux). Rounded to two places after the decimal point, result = 2.61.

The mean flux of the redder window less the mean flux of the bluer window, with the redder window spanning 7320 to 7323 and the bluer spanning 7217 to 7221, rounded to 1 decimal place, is 1.4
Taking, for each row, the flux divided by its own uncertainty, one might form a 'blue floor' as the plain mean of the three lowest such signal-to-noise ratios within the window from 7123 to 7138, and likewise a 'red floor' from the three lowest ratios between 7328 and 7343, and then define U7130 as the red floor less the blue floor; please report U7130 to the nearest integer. 6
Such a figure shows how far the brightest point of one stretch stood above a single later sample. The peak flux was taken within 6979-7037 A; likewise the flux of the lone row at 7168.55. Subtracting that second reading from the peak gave 1.9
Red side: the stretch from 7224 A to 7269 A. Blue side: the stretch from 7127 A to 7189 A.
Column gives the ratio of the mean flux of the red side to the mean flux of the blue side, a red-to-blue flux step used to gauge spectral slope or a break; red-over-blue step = 1.44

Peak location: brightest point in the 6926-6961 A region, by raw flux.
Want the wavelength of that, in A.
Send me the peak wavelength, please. 6958.75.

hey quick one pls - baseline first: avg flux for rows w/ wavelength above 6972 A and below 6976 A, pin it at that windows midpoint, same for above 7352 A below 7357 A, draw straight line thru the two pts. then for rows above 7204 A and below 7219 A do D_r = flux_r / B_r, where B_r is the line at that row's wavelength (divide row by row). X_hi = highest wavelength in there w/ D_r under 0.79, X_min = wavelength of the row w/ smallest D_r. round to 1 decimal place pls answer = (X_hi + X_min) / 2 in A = 7214.1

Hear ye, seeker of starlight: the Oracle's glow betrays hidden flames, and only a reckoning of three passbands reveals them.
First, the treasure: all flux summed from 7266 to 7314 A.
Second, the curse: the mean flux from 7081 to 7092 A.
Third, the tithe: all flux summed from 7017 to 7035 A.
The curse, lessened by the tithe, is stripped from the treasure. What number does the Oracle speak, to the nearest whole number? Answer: 130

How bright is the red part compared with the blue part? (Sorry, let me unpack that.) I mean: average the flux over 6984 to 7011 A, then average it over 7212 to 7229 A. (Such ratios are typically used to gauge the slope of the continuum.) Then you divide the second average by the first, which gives 0.85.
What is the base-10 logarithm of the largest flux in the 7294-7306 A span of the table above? 0.58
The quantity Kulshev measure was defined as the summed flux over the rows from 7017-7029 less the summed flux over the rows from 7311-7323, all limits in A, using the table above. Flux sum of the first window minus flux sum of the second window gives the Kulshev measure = -4.1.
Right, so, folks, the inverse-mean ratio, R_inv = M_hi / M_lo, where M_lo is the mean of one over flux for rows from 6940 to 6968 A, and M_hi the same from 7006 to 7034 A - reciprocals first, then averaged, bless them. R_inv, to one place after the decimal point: 0.9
